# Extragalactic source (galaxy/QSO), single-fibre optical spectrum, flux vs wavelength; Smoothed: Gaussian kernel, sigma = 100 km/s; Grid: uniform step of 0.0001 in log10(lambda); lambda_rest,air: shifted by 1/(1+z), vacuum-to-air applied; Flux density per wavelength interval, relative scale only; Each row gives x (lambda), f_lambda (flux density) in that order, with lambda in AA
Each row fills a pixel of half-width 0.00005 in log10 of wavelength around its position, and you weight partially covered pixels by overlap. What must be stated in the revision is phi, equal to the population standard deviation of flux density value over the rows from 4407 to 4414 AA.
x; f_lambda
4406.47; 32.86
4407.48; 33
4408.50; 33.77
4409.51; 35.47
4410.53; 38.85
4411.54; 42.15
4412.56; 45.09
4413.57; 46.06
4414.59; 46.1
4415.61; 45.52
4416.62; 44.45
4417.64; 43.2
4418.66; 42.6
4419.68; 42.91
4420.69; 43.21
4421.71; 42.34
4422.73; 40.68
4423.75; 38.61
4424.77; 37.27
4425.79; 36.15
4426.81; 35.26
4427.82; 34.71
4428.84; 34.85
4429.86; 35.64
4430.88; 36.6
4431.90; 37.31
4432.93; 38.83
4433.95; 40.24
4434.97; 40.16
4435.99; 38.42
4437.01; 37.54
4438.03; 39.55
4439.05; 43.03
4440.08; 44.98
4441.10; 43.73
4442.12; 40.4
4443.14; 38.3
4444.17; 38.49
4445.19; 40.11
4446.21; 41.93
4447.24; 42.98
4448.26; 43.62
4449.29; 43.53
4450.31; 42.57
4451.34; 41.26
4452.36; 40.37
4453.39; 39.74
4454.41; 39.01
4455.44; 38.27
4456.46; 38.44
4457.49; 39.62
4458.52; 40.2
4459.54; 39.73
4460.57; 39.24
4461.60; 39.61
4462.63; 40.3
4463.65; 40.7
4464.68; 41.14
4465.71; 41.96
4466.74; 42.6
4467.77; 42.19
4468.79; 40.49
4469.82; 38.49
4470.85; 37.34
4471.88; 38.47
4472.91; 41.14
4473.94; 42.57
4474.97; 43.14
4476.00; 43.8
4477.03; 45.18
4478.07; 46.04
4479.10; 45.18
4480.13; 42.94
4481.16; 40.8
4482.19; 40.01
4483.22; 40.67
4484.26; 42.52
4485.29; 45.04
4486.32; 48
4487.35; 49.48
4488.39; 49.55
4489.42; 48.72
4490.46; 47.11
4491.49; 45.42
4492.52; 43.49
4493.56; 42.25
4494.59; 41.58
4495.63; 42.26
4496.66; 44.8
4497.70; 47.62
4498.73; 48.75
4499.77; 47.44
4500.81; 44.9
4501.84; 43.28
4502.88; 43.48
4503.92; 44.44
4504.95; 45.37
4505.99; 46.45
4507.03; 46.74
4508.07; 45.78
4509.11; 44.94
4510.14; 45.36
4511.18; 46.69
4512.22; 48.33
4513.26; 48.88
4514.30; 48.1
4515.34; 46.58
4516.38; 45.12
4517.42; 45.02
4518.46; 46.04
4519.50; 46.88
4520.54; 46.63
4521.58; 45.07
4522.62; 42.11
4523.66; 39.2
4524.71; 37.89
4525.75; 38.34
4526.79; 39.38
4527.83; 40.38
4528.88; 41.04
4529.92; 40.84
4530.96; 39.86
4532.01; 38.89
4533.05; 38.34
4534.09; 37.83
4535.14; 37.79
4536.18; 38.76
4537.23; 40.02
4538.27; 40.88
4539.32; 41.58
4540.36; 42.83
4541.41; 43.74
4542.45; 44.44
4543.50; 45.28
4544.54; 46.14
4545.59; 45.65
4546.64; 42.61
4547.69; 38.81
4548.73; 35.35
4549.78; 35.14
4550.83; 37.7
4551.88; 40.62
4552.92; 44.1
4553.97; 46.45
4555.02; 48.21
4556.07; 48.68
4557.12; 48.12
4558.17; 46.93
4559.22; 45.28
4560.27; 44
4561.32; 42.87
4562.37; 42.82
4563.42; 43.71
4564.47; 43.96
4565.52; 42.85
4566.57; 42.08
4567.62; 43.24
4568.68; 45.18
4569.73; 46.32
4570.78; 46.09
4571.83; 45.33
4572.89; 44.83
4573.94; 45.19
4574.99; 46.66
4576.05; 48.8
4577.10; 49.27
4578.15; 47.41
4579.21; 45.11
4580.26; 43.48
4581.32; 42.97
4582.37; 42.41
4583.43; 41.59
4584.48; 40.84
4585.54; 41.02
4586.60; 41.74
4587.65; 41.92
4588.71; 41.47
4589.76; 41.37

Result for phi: 5.0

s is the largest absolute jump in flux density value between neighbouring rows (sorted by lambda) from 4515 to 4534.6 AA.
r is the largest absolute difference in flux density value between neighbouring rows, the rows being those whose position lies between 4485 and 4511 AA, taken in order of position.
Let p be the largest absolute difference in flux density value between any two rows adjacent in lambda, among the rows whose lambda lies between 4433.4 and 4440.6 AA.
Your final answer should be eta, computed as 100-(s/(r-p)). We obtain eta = 105.7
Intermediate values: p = 3.5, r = 3.0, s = 3.0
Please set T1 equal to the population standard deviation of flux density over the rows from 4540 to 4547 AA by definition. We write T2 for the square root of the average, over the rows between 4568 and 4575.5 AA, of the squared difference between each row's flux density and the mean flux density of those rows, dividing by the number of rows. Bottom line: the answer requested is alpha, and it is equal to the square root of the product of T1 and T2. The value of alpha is 0.9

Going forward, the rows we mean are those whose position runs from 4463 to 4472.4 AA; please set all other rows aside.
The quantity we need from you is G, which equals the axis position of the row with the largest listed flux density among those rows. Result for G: 4466.74 AA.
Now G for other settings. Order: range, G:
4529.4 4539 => 4538.27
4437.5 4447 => 4440.08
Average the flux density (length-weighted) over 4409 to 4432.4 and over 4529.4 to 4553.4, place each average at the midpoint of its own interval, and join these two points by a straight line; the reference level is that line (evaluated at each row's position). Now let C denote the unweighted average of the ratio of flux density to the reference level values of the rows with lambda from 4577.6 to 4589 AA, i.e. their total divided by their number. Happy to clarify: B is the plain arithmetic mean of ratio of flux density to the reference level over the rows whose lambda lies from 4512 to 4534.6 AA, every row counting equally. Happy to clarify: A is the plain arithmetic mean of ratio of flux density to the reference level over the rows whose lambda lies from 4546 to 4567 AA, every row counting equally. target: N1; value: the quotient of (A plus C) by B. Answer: 1.99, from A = 1.05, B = 1.051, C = 1.04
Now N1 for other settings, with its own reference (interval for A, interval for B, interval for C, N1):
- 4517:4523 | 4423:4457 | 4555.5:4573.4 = 2.26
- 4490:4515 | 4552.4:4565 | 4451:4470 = 1.90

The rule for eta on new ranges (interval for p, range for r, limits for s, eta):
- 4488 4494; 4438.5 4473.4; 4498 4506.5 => 98.2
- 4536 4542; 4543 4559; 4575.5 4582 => 99.1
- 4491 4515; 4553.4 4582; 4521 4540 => 105.7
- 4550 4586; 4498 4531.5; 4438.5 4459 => 106.4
